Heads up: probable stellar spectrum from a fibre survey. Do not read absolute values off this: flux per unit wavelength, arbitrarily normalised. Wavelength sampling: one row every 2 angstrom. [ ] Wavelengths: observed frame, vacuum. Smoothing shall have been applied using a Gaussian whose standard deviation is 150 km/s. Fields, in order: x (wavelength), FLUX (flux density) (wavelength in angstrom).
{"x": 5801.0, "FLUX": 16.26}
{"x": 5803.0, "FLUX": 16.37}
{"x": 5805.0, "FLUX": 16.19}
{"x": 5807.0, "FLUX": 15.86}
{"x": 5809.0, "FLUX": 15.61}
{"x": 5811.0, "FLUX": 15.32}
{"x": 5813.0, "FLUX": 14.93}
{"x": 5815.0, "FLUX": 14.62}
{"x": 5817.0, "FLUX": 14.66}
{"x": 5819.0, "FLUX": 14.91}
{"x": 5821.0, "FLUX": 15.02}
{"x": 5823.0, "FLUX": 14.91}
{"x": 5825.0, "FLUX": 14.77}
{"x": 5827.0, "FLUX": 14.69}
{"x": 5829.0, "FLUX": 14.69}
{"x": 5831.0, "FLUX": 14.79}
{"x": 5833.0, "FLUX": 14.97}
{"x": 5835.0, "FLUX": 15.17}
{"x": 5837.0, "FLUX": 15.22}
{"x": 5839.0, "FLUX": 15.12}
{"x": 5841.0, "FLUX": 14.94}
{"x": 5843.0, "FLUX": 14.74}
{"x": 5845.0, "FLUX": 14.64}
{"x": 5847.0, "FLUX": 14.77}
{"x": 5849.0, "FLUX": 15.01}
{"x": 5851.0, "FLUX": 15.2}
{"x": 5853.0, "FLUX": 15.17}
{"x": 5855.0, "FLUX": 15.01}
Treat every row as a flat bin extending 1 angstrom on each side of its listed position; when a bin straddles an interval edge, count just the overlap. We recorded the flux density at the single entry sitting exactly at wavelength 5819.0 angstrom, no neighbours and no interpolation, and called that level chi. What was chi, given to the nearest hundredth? 14.91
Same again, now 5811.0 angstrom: 15.32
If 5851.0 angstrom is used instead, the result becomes 15.20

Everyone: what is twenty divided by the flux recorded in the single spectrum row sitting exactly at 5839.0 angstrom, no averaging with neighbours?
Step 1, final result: 1.32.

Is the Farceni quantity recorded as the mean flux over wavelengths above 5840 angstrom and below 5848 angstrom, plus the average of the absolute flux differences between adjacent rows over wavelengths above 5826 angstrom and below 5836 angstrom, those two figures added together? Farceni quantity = 14.9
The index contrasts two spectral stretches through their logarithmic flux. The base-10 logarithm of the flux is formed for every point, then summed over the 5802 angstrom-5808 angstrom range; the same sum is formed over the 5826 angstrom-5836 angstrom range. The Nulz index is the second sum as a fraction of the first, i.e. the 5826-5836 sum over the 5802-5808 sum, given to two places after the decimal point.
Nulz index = 1.62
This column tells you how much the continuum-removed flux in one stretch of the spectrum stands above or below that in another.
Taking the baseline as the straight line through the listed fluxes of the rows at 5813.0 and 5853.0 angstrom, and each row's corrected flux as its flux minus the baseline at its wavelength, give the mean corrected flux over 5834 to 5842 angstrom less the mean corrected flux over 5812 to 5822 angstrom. 0.16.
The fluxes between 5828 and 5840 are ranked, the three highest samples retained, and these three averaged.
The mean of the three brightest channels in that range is 15.17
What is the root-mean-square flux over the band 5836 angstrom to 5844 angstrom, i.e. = 15.0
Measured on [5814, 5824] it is 14.8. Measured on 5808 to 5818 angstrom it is 15.0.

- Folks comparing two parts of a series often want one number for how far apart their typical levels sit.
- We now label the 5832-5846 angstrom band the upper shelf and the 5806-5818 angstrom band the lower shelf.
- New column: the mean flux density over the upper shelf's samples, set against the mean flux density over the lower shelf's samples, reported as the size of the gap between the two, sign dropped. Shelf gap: 0.20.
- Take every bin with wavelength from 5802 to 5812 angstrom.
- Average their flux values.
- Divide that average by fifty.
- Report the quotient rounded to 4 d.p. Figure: 0.3174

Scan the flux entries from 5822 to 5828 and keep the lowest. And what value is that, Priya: 14.69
